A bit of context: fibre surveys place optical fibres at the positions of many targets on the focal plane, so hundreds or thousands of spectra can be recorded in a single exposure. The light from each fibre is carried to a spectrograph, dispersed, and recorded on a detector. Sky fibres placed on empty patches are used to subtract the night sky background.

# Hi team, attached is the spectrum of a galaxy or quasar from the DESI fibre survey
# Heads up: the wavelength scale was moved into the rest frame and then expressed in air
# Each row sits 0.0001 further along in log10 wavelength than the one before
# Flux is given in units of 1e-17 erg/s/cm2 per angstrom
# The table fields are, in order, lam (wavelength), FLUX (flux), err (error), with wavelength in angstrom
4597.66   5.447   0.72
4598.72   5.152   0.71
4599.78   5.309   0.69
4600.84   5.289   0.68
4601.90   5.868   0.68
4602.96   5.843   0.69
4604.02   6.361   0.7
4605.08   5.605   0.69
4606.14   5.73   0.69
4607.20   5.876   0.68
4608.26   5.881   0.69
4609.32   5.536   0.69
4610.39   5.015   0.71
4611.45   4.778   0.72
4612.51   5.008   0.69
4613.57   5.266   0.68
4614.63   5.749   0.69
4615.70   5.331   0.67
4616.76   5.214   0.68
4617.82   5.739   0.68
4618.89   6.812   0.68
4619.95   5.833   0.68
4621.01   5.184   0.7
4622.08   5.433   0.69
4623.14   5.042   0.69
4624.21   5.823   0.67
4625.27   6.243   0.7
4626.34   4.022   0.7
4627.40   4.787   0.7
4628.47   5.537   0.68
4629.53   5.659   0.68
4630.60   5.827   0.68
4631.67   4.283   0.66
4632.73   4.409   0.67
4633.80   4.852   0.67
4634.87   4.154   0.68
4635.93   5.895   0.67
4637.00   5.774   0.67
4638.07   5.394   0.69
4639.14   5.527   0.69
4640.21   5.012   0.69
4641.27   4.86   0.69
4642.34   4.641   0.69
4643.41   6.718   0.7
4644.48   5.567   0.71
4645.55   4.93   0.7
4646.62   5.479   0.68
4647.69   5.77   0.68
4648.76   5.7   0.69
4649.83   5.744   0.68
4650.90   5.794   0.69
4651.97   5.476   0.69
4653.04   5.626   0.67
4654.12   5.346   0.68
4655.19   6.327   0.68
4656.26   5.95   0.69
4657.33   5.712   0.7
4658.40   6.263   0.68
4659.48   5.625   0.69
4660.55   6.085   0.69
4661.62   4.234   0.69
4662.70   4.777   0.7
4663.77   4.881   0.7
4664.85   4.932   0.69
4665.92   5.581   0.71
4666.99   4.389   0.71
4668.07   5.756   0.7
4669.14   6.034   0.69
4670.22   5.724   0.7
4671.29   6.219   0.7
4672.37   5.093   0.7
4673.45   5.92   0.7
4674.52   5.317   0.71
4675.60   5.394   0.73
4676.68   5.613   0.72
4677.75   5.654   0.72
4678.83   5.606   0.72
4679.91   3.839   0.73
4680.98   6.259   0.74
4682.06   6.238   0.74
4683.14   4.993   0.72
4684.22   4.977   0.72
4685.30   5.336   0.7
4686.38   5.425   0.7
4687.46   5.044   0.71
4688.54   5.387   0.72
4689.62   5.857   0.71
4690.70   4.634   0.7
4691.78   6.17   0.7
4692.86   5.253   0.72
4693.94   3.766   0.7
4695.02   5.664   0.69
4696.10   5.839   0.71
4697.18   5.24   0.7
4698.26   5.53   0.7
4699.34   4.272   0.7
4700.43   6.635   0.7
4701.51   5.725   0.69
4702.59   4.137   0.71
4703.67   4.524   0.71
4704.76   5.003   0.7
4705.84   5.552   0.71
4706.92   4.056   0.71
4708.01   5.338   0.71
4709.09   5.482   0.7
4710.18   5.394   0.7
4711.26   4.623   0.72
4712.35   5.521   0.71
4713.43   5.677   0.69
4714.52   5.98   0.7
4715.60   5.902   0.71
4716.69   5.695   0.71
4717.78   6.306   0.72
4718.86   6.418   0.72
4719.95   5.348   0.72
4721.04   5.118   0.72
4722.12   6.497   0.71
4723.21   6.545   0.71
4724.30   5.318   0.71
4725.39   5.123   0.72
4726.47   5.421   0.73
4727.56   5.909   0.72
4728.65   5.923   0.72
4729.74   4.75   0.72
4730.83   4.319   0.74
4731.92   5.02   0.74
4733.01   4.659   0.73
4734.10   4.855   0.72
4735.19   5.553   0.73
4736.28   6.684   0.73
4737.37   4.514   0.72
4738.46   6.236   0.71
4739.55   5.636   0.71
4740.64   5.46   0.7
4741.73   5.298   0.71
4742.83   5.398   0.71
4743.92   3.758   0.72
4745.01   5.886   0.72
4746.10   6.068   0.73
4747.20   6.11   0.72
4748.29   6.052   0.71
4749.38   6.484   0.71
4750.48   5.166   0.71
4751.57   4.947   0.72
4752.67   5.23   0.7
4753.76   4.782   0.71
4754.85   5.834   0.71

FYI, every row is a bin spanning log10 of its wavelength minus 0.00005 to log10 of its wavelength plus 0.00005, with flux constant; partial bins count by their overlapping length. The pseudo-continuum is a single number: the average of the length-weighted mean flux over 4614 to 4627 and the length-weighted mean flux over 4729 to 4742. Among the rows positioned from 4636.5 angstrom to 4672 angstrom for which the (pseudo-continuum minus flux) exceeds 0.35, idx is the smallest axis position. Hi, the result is 4640.21 angstrom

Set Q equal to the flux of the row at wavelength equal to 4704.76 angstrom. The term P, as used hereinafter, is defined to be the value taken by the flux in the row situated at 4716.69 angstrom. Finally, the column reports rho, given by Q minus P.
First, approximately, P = 5.695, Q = 5.003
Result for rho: -0.7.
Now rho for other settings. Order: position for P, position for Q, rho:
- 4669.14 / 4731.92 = -1.0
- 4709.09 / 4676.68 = 0.1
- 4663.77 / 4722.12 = 1.6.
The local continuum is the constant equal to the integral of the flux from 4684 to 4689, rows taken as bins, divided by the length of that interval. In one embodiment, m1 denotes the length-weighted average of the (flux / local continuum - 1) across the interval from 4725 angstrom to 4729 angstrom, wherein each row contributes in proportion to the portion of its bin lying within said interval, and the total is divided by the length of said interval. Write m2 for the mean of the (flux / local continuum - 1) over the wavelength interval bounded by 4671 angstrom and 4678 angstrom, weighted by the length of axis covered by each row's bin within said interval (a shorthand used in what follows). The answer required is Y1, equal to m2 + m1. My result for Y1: 0.131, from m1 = 0.07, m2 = 0.064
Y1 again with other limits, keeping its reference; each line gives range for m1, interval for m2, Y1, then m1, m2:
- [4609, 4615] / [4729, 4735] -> -0.091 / -0.01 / -0.083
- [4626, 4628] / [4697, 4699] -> -0.136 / -0.15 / 0.011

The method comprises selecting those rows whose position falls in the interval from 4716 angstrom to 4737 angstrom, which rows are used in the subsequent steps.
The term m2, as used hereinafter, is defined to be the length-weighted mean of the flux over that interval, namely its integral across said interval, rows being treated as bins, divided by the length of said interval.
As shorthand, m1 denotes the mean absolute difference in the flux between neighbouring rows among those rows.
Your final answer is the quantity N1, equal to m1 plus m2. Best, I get 6.12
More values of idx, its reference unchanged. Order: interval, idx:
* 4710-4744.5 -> 4711.26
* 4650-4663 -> 4661.62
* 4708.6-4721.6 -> 4711.26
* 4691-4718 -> 4693.94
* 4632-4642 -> 4632.73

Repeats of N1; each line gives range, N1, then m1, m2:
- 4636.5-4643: 5.51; 0.28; 5.228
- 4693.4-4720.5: 6.08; 0.74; 5.345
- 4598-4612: 5.84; 0.29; 5.553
